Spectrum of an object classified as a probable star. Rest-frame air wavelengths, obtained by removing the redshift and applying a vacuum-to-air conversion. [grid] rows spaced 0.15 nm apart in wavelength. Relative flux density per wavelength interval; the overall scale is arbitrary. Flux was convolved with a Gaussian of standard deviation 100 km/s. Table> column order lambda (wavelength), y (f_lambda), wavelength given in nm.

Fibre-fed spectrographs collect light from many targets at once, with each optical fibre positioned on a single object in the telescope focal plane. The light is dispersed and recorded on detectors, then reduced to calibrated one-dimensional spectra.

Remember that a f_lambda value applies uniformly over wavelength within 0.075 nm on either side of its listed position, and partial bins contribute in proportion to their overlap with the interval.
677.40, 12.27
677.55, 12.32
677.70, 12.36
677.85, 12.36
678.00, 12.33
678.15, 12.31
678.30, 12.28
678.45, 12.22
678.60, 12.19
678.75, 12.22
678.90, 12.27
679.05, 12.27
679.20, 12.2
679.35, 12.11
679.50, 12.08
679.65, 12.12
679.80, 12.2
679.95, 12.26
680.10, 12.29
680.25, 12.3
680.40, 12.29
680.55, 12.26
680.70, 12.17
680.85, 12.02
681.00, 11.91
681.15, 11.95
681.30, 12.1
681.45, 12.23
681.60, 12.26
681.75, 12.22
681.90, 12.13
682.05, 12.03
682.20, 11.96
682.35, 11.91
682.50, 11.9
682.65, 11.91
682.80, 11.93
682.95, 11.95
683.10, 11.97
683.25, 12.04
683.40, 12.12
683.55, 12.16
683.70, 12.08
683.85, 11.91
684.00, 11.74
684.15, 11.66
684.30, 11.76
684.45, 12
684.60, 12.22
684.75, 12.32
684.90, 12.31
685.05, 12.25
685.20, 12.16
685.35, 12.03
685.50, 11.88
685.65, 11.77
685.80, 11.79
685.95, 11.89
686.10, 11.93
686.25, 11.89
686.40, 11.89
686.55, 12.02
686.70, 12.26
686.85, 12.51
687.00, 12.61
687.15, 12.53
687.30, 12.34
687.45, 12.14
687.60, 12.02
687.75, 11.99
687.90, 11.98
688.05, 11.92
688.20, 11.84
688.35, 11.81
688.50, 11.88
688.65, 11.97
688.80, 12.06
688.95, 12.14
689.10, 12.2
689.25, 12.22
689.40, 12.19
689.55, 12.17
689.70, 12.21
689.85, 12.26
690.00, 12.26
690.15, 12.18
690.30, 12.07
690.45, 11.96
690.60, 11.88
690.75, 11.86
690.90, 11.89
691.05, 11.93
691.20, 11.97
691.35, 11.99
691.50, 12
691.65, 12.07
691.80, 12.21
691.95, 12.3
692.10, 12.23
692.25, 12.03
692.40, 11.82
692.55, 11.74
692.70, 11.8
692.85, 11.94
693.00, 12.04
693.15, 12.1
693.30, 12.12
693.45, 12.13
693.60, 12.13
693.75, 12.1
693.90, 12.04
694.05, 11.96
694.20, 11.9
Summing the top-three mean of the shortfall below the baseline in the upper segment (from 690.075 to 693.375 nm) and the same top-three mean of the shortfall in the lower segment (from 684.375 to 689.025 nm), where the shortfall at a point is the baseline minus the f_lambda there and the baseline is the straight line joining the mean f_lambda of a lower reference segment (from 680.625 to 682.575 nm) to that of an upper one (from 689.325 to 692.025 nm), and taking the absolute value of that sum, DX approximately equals 0.57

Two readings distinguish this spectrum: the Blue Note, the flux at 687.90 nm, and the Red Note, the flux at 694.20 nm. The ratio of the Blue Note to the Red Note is 1.01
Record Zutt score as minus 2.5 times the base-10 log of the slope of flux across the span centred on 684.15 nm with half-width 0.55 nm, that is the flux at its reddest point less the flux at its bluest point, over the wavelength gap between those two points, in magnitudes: 2.0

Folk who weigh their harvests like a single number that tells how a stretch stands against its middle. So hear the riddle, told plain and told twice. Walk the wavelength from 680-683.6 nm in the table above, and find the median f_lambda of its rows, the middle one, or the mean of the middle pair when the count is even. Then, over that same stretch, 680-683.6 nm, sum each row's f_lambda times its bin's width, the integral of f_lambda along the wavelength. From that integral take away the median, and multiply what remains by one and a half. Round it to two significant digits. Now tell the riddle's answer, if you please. 47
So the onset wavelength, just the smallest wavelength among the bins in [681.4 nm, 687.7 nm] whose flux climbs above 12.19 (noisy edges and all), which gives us 681.45 nm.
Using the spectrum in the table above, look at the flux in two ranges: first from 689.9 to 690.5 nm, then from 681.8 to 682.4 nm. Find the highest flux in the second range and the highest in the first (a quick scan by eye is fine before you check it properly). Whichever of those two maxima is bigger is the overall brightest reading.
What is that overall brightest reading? 12.3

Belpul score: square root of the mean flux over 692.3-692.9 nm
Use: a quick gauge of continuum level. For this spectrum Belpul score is 3.439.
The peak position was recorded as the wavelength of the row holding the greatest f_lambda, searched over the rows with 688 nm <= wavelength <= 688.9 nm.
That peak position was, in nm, 688.80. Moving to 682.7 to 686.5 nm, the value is 684.75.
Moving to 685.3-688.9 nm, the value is 687.00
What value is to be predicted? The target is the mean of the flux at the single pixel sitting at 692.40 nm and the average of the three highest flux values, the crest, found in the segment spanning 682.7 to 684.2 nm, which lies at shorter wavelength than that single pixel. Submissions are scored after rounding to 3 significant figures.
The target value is 12.0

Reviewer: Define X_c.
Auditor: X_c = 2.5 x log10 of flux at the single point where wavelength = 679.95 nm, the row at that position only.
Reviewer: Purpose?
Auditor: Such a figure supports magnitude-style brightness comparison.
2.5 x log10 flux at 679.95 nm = 2.72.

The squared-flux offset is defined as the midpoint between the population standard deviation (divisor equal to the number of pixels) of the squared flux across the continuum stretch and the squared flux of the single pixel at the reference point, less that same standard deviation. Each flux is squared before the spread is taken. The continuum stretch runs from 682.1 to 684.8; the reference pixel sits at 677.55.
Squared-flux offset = 74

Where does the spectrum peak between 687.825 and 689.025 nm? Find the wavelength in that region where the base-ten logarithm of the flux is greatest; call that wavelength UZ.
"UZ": 688.95 nm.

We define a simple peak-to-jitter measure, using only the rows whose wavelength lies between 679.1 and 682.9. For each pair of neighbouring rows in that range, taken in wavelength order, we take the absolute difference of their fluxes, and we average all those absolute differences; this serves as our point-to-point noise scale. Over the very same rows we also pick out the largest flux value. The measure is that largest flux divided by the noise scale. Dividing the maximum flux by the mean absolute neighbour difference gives 201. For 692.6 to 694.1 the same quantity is 218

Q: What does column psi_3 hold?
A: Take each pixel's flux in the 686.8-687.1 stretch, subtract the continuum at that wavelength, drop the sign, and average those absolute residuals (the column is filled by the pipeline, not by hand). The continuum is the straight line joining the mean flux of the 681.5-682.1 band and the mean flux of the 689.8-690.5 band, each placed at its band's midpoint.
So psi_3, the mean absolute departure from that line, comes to 0.41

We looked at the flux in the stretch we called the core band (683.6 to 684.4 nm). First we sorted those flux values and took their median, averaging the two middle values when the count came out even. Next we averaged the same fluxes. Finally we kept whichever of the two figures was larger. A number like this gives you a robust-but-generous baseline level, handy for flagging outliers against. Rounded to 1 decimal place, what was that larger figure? 11.8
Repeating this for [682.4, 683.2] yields 11.9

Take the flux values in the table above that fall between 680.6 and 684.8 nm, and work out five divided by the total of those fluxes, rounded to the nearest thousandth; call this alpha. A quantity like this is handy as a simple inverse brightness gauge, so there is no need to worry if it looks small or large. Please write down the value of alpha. 0.015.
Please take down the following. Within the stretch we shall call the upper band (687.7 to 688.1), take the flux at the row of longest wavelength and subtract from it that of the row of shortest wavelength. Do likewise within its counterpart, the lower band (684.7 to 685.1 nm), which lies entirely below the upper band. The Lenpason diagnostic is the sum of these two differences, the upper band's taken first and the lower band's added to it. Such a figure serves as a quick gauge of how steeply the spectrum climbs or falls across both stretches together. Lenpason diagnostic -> -0.14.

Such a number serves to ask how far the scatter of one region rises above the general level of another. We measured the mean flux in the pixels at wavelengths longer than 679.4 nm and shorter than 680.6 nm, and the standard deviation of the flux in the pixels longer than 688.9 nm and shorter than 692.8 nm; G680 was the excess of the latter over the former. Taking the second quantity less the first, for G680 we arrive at -12.1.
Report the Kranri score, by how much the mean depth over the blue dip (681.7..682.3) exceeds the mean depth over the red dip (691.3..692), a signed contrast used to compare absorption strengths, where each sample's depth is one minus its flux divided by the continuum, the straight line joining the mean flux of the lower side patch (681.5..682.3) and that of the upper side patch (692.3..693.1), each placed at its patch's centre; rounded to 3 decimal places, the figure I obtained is 0.021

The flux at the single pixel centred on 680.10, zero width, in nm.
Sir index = 12.29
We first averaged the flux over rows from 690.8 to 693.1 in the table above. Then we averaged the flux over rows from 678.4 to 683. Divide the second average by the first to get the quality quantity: 1.01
